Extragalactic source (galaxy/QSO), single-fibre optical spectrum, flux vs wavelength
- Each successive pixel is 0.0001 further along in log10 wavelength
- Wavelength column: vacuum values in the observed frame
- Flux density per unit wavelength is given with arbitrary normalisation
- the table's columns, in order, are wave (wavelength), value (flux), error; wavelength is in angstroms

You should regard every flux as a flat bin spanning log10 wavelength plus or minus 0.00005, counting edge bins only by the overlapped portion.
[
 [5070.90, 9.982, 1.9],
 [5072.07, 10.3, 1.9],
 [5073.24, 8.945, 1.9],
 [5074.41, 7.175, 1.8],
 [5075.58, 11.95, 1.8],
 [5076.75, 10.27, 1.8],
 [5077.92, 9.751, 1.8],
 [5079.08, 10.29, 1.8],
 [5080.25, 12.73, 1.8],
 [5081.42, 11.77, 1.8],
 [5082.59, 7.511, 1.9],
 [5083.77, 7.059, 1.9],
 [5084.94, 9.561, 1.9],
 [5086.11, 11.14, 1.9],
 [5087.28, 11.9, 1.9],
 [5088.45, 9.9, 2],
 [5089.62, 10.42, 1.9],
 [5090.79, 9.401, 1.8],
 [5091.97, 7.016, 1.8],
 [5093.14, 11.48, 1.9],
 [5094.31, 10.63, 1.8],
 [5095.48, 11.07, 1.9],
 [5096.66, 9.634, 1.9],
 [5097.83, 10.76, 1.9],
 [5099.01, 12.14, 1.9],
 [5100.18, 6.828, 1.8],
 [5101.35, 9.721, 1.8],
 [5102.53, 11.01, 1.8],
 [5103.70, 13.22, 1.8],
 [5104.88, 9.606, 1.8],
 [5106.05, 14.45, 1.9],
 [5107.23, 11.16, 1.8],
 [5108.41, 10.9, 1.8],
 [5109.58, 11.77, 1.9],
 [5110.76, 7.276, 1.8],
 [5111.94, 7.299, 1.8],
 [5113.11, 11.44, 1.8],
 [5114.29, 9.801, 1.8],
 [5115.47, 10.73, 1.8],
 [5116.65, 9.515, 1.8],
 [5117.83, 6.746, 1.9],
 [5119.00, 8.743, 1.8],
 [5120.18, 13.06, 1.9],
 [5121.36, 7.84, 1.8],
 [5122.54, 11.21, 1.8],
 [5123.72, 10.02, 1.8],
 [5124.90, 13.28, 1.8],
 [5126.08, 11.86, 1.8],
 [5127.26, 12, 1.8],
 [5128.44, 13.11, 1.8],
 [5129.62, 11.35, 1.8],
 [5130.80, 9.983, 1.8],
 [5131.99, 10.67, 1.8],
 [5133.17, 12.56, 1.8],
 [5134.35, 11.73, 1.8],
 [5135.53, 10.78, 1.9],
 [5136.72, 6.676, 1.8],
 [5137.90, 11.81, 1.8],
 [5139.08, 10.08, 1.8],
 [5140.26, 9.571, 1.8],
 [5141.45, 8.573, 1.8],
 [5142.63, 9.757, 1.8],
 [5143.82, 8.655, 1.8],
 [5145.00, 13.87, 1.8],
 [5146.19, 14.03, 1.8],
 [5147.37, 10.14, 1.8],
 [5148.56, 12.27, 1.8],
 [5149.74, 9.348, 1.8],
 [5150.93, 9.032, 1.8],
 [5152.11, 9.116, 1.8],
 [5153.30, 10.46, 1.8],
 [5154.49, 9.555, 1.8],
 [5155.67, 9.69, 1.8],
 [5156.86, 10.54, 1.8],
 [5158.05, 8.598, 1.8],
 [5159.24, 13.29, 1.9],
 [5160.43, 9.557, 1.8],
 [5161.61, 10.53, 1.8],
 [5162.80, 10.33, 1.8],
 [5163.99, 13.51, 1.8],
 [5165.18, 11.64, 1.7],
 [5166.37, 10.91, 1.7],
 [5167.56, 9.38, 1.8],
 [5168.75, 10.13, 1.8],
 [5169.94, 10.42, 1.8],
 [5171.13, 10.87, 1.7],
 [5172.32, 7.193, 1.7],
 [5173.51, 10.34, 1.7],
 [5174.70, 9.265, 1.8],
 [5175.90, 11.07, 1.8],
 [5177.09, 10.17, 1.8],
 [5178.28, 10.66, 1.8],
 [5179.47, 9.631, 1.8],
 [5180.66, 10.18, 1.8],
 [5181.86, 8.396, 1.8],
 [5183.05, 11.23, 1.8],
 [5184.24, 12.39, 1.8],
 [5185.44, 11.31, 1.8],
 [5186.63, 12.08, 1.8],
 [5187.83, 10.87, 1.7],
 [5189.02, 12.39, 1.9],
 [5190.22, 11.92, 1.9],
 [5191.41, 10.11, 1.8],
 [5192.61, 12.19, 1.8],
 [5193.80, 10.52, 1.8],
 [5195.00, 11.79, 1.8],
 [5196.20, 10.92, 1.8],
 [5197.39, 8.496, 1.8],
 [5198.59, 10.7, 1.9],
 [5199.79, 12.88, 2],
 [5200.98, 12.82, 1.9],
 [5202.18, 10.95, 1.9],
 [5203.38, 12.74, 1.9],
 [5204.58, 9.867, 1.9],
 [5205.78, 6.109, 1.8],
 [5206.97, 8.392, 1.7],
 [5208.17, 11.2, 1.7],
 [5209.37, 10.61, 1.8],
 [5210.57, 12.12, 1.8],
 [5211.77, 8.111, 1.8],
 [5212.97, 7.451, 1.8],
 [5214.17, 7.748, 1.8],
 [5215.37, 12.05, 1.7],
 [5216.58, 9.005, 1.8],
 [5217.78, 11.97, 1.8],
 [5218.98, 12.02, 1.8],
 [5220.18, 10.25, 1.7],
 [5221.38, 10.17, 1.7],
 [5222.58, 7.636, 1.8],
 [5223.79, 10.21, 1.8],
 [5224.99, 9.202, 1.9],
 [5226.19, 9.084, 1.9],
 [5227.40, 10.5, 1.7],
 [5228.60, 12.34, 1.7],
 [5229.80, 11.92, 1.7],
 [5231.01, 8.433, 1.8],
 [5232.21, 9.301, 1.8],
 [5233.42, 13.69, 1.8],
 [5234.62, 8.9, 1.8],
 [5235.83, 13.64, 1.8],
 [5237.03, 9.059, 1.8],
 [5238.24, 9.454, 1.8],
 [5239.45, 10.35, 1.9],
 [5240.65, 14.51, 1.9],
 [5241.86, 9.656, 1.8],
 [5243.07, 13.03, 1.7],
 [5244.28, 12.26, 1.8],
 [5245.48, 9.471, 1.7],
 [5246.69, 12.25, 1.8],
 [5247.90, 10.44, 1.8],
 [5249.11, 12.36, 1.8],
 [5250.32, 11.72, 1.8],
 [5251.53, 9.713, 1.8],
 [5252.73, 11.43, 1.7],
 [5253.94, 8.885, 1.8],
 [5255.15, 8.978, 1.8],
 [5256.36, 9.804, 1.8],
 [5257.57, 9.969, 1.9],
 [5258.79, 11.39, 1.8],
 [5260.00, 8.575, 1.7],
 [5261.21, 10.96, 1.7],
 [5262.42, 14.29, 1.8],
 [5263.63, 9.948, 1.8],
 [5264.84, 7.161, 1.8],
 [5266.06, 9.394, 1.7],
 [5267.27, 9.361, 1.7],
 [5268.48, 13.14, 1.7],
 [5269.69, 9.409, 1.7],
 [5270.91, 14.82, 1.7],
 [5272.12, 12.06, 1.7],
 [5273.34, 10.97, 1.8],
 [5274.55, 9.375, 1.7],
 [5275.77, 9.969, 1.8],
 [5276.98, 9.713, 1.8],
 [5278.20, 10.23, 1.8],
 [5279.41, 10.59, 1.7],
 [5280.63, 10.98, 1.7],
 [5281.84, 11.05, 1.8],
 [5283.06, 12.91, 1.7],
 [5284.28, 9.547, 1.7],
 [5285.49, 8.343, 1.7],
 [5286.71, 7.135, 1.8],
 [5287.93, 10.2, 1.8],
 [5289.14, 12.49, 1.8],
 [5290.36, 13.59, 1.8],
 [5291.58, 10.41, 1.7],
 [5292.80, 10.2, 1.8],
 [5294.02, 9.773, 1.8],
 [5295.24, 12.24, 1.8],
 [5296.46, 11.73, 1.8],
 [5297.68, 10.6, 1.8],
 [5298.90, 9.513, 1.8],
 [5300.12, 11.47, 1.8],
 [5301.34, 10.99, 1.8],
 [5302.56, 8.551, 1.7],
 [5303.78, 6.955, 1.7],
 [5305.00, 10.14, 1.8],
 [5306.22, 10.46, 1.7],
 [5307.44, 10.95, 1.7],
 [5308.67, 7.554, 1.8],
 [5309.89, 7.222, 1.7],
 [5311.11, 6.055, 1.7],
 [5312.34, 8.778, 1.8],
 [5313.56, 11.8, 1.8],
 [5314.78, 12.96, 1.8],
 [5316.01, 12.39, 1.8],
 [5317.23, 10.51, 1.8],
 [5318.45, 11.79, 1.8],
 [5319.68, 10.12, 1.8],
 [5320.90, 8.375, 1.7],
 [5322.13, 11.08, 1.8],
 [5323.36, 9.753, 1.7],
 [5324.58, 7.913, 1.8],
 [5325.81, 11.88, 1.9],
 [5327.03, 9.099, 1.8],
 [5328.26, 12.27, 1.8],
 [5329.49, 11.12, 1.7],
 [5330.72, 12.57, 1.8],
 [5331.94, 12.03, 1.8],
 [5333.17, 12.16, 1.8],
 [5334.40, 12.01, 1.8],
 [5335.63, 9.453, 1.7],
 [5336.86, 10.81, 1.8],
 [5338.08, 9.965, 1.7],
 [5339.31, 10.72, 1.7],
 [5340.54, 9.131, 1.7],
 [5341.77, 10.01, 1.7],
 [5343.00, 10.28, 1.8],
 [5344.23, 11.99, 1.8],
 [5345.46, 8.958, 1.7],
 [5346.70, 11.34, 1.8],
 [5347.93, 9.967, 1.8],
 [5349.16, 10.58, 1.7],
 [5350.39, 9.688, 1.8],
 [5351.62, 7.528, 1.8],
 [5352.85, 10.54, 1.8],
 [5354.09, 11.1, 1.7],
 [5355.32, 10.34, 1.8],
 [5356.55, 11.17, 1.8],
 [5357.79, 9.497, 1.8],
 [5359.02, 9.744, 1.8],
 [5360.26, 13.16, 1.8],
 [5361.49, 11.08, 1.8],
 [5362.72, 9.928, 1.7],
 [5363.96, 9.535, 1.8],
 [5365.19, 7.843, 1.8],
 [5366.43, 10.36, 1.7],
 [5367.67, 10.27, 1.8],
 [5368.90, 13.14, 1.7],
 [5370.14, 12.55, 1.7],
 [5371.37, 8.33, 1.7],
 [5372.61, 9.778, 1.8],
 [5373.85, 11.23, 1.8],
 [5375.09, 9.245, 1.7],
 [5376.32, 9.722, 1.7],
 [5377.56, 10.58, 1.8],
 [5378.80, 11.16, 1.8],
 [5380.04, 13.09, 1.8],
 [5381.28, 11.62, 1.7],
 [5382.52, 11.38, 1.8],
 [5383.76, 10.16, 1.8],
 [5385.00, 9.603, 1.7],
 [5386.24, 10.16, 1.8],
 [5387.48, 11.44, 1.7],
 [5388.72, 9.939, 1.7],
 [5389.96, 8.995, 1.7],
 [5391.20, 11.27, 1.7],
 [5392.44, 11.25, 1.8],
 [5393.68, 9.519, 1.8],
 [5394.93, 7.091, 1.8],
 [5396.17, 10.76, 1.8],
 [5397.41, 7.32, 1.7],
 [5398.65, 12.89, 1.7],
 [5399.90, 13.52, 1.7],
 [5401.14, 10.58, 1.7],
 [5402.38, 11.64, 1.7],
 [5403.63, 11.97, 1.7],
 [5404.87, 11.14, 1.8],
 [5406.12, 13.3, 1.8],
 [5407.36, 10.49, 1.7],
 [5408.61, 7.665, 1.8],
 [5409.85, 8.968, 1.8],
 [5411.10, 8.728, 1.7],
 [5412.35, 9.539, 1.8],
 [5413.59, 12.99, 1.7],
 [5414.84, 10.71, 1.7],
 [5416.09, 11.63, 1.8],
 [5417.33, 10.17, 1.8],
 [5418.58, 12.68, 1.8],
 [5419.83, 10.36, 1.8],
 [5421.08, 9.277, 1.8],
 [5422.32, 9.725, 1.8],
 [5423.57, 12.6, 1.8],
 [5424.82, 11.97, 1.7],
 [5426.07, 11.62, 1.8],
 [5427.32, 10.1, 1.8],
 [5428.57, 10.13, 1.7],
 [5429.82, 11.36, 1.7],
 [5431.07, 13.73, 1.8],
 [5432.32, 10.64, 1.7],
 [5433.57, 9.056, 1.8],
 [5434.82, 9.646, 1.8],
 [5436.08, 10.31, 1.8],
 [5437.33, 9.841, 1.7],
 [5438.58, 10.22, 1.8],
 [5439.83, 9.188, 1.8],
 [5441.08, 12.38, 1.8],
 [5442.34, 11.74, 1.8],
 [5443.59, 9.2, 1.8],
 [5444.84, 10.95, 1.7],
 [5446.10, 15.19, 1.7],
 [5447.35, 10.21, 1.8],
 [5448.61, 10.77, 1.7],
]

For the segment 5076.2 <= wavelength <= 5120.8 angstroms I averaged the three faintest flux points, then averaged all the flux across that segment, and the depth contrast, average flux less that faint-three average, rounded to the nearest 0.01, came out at 3.34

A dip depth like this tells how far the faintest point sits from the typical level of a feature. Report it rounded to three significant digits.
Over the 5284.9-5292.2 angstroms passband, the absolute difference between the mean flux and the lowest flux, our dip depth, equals 3.23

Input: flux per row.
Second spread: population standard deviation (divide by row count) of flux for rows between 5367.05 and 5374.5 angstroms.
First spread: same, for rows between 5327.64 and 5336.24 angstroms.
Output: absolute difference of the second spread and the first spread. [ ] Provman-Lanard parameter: 0.6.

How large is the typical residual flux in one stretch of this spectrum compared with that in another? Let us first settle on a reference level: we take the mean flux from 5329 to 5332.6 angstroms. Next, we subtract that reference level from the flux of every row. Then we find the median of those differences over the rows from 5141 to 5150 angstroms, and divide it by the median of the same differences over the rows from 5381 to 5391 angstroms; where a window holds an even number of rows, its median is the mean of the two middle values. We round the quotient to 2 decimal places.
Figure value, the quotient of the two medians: 1.12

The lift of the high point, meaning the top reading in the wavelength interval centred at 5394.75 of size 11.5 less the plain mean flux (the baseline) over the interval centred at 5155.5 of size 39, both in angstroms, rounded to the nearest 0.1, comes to 3.2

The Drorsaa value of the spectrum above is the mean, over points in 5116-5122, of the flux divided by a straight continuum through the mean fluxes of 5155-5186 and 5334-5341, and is 0.88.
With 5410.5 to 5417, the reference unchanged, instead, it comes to 1.04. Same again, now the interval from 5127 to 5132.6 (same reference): 1.09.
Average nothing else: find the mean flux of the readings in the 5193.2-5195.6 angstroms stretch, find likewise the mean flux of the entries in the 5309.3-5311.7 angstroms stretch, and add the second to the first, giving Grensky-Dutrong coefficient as 17.8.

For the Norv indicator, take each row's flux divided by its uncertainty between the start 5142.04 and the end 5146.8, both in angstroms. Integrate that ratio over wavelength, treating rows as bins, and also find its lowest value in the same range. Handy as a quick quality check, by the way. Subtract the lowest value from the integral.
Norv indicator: 26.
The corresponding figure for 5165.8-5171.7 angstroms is 30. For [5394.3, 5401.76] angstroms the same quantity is 41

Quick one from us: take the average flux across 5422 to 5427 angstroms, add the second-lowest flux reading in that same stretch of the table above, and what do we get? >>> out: 23.1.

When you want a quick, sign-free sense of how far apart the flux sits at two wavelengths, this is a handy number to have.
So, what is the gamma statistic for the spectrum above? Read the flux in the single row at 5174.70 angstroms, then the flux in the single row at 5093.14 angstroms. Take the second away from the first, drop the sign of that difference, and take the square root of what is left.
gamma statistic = 1.5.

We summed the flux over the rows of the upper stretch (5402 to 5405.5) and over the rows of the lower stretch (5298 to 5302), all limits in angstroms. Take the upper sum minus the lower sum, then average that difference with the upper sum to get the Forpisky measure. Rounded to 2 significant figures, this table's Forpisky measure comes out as 19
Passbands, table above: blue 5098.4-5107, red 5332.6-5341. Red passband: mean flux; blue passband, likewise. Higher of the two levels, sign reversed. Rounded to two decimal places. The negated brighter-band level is -11.00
